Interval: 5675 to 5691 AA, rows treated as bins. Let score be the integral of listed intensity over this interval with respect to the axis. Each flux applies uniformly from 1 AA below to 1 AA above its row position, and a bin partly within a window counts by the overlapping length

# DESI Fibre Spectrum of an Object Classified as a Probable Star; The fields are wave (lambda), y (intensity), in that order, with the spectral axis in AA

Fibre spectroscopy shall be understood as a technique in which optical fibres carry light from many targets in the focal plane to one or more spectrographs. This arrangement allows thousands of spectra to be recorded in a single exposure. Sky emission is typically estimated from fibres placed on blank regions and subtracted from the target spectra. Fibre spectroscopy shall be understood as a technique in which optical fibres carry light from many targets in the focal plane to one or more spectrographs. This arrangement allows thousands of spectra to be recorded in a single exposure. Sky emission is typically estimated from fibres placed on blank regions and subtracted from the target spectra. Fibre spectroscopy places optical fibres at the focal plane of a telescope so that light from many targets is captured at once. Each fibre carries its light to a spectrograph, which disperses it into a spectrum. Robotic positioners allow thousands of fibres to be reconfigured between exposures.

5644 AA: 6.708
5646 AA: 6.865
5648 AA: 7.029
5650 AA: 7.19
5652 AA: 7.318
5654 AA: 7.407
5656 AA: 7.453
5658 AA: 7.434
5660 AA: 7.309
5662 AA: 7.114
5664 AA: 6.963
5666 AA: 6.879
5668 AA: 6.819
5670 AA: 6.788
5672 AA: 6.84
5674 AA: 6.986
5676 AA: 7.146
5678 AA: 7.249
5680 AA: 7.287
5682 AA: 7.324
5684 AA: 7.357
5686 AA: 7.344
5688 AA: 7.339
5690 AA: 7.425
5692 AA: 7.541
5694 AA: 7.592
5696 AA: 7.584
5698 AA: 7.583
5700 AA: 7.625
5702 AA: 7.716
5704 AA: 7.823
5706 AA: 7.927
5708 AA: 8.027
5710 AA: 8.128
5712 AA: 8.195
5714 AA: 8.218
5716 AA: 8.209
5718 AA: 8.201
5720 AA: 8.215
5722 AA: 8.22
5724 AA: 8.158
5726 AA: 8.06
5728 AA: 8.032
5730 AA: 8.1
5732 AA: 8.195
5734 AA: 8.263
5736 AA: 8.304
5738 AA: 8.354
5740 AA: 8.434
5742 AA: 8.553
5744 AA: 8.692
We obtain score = 117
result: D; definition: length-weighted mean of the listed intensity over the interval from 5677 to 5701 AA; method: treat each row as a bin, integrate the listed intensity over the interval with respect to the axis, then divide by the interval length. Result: 7.4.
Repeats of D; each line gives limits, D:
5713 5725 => 8.2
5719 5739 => 8.2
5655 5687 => 7.1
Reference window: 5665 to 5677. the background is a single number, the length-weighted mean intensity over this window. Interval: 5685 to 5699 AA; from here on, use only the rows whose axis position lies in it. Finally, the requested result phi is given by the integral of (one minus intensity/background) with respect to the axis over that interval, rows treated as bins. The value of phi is -1.2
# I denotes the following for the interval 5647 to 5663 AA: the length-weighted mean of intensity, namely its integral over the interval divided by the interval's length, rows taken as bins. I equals 7.3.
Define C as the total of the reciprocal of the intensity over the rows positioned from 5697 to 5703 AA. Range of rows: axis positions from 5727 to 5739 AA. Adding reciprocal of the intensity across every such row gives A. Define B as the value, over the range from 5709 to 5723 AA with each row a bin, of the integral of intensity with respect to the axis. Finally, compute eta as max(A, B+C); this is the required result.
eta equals 115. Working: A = 0.73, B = 115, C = 0.4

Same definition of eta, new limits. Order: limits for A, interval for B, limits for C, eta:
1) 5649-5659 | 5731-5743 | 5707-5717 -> 101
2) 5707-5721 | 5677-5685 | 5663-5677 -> 59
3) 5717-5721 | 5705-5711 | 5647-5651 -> 48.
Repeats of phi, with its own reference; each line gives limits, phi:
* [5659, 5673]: -0.1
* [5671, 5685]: -0.5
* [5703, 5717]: -2.4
